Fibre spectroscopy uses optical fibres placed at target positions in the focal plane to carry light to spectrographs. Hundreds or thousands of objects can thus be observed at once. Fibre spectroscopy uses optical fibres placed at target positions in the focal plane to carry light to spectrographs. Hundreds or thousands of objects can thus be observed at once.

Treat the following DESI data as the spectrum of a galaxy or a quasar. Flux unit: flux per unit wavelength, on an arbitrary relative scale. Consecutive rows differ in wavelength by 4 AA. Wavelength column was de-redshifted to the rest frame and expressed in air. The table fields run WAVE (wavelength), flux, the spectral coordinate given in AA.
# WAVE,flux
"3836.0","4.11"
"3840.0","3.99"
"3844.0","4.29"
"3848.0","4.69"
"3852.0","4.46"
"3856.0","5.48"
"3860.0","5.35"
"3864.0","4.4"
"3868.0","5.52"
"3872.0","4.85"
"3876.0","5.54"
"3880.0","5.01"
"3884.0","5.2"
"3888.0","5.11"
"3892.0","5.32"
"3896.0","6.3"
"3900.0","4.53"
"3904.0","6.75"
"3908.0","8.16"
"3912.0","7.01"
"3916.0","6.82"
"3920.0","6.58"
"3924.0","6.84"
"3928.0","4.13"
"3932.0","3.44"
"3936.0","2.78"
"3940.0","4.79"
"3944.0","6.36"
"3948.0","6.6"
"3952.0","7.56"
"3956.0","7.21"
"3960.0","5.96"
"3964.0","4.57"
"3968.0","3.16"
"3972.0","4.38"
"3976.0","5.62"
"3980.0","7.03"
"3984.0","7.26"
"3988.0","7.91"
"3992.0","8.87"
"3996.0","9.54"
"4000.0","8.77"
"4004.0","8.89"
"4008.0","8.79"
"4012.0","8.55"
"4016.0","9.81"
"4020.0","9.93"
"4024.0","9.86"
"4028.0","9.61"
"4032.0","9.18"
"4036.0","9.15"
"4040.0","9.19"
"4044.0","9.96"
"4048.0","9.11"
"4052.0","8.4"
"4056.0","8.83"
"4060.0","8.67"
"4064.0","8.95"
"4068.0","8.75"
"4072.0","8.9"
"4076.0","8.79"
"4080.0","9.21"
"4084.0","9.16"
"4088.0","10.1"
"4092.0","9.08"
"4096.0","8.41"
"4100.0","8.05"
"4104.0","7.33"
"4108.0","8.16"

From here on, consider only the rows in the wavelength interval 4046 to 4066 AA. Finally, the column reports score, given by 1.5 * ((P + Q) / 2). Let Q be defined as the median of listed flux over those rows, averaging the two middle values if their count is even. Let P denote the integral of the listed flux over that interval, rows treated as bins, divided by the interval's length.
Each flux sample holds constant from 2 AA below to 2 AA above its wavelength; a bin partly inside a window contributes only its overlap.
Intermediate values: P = 8.8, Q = 9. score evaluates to 13.2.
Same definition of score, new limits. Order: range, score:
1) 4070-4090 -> 13.8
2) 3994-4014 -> 13.3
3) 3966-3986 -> 8.3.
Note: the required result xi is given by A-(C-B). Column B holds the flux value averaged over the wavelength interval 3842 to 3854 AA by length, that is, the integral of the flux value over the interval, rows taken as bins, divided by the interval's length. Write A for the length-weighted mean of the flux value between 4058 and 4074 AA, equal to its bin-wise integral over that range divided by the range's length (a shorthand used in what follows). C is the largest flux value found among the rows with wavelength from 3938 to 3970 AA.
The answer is 5.7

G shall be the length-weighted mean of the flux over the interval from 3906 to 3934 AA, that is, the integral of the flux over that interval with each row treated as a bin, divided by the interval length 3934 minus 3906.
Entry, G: 6.1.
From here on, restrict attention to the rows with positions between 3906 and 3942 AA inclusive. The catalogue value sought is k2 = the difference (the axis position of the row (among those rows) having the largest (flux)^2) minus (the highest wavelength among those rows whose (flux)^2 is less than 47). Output -32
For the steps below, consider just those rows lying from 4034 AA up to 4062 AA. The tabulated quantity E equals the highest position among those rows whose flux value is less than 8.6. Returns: 4052.0 AA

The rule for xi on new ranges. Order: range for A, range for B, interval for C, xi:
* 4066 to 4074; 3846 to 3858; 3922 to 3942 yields 6.9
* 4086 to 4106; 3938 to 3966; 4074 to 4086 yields 5.5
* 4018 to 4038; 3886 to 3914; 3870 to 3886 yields 10.2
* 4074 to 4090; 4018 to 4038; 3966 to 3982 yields 11.8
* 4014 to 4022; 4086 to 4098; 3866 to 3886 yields 13.5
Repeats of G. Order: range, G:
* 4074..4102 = 9.0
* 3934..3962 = 5.9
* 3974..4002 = 7.9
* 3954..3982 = 5.4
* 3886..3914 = 6.2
